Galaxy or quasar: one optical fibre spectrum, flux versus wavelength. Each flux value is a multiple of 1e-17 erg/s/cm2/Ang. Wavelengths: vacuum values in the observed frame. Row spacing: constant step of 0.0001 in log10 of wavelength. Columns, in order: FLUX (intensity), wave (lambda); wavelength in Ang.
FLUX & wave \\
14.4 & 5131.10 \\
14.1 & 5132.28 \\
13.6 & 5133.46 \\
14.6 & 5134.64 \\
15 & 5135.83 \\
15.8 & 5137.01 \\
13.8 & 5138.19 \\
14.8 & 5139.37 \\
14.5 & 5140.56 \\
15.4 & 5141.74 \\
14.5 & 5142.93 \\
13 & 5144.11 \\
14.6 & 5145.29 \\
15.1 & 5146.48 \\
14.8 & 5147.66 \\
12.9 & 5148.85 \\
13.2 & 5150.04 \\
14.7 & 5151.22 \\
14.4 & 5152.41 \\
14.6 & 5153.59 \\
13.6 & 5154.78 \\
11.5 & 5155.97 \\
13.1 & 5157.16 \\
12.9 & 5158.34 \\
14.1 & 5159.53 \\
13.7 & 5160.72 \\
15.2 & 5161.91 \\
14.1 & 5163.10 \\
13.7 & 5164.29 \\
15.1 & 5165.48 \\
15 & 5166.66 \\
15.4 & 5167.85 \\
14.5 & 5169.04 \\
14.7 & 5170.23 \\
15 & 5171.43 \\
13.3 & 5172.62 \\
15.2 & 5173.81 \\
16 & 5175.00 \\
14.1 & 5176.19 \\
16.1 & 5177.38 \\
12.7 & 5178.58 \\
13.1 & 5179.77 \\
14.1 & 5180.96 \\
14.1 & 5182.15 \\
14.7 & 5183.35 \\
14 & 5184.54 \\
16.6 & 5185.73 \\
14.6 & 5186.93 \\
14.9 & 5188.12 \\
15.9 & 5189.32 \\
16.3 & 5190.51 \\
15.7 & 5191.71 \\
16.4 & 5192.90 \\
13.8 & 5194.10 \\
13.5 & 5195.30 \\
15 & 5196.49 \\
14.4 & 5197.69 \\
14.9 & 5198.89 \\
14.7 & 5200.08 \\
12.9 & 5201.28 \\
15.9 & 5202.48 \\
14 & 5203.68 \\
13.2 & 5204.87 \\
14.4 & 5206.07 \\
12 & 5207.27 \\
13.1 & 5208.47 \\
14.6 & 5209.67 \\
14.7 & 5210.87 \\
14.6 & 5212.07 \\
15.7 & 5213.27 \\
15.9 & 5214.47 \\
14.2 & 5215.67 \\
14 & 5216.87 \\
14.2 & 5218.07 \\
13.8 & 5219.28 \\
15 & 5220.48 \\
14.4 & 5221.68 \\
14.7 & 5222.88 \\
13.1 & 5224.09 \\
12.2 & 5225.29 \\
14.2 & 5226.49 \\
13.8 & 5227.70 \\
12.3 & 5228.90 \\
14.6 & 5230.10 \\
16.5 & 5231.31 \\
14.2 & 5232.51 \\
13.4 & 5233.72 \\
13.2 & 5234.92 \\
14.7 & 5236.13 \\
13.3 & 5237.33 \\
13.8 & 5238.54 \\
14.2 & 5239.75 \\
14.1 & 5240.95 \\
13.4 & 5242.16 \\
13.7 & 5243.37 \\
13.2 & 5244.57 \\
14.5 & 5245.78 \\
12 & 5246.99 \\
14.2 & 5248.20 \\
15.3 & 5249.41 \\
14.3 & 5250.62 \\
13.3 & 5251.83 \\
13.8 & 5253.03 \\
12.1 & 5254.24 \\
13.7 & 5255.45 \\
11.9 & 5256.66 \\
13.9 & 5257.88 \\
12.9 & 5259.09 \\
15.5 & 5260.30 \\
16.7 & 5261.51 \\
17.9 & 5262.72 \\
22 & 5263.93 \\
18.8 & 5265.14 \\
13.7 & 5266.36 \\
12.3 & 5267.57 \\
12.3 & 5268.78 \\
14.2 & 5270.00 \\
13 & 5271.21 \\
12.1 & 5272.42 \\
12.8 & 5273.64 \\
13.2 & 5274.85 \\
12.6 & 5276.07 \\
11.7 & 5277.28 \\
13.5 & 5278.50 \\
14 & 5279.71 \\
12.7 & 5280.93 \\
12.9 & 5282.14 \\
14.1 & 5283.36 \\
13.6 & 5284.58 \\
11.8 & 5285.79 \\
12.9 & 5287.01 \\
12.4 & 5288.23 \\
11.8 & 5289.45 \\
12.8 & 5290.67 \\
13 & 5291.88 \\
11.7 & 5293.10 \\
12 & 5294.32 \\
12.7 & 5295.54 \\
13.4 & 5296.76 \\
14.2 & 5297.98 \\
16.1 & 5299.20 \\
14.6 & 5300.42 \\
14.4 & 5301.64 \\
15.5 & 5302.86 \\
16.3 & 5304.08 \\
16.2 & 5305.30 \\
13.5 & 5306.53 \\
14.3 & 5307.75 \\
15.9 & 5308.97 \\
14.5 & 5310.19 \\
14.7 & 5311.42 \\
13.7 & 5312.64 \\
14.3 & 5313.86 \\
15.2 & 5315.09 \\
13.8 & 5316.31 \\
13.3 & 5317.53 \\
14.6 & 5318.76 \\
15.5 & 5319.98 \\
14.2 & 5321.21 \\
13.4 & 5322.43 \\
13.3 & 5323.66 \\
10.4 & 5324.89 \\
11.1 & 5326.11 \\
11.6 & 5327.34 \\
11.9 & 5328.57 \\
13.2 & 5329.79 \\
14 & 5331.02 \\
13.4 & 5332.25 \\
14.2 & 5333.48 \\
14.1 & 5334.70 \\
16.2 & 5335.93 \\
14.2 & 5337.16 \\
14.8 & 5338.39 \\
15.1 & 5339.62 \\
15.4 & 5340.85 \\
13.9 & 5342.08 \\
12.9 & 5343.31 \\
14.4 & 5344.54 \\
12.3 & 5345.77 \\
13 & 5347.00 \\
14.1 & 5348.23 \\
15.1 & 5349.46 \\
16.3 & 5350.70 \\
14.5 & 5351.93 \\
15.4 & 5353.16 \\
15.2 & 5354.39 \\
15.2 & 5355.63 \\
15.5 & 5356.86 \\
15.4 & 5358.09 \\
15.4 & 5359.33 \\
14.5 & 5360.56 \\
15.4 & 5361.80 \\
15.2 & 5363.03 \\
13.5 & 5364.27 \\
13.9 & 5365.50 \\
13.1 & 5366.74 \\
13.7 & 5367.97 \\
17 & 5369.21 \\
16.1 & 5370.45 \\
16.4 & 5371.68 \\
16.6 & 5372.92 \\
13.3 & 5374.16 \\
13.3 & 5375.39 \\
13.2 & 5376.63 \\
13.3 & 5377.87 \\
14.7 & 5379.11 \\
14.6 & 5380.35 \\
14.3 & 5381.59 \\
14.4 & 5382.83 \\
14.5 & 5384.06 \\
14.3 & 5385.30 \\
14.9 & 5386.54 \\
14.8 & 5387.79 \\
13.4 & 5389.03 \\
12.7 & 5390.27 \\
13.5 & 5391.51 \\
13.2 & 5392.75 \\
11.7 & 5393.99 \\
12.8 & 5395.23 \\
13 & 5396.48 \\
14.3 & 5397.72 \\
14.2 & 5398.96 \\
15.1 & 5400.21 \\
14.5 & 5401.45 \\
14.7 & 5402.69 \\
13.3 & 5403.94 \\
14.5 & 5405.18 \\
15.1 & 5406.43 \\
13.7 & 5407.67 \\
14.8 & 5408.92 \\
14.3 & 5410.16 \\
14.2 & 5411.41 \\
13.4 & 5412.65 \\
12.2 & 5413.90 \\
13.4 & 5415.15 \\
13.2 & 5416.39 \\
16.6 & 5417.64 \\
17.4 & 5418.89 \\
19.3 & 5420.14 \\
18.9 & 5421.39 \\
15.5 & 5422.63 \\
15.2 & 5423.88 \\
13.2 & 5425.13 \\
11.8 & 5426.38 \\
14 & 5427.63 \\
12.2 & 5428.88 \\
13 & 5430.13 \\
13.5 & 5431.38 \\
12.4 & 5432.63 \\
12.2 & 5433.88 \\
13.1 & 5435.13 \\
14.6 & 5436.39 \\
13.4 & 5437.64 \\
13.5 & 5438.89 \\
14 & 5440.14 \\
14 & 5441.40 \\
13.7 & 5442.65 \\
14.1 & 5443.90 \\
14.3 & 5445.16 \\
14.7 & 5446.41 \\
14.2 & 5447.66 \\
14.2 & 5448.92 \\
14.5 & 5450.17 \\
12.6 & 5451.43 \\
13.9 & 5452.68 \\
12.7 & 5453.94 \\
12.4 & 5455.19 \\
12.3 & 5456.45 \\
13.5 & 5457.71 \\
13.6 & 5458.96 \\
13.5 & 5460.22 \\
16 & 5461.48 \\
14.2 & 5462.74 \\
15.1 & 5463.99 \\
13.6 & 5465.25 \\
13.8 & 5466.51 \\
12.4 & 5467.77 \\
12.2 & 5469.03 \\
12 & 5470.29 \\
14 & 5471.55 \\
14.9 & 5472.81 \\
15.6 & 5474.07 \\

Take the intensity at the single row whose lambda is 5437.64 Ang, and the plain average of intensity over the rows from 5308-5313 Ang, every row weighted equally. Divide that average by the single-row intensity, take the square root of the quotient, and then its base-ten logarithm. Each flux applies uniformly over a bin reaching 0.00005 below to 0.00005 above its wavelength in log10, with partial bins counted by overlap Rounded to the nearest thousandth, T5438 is 0.020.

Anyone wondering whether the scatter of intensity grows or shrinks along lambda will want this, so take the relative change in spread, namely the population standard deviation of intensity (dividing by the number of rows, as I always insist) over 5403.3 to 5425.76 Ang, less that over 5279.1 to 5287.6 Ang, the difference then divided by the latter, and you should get 1.6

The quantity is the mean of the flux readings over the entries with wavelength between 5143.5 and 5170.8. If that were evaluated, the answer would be 14.1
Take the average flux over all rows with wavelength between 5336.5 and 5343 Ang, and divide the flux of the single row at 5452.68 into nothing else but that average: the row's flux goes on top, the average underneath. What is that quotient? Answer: 0.95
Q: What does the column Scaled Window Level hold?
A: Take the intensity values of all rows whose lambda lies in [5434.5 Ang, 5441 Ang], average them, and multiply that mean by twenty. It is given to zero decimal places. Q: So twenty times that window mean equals 274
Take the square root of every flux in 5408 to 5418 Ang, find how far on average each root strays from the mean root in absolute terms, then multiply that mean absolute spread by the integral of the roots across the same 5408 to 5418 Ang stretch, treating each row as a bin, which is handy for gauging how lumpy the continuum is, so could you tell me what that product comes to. 4.8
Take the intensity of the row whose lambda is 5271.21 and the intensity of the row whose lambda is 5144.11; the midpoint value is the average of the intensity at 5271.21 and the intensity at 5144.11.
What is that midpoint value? 13.0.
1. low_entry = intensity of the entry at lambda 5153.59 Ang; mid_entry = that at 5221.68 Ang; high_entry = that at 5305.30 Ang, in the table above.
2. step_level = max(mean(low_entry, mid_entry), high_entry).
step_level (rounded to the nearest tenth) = 16.2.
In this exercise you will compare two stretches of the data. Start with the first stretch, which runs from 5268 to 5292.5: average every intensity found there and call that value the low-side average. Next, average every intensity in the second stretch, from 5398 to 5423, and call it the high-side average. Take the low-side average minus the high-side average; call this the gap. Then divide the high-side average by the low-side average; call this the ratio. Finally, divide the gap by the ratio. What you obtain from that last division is -1.8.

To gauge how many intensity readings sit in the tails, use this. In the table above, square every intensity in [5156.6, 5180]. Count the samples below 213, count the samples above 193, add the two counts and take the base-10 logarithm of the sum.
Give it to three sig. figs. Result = 1.38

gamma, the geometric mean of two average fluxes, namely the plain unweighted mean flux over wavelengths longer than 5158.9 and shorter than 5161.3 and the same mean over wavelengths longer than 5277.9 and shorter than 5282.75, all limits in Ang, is 13.6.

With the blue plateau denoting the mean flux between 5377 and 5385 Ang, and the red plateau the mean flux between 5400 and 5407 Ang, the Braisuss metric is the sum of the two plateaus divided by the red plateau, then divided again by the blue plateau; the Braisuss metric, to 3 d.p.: 0.139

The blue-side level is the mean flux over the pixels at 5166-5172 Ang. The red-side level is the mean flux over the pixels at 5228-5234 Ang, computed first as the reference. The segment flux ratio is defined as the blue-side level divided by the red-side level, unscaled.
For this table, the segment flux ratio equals 1.05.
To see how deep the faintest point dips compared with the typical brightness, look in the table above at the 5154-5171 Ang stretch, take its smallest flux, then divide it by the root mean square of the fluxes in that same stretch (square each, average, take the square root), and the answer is 0.82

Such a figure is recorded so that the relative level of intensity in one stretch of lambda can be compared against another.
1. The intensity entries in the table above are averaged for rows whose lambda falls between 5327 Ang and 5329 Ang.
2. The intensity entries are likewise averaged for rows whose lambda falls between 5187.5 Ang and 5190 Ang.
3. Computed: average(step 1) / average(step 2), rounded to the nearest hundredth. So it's 0.76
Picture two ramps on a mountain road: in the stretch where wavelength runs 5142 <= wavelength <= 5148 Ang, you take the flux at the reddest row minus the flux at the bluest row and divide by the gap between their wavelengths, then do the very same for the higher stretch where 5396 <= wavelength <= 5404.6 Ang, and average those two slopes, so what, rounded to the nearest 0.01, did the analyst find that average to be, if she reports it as 0.05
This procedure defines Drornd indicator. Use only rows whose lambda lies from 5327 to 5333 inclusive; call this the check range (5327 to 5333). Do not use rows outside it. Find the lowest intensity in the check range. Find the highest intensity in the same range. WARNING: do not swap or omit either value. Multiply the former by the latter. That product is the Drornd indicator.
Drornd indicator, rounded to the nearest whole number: 162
